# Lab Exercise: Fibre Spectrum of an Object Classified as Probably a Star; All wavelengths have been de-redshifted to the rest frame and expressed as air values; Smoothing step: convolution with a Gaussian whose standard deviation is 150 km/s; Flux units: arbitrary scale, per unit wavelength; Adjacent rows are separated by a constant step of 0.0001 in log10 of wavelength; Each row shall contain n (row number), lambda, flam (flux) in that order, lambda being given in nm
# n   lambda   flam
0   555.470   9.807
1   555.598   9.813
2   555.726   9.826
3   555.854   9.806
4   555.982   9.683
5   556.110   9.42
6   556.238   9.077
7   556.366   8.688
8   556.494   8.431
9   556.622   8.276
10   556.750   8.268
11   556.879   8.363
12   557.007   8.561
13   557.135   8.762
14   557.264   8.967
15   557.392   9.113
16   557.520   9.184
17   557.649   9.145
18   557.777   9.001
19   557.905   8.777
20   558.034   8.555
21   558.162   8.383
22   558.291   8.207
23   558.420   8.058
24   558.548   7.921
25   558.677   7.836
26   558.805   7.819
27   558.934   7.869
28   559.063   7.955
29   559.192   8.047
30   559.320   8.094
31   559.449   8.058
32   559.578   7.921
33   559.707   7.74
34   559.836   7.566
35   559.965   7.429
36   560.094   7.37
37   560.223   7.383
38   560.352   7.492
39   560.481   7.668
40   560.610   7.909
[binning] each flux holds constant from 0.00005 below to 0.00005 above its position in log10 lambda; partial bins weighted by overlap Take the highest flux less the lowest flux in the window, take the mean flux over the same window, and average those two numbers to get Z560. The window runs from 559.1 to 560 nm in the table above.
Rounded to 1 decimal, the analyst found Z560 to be 4.3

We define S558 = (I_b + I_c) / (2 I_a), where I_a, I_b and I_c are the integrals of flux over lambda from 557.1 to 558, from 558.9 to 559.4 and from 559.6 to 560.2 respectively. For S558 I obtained 0.5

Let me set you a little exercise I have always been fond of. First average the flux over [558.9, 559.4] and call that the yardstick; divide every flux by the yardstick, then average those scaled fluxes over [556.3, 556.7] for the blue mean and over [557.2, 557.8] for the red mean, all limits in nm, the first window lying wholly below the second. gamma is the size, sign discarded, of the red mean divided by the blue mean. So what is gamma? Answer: 1.07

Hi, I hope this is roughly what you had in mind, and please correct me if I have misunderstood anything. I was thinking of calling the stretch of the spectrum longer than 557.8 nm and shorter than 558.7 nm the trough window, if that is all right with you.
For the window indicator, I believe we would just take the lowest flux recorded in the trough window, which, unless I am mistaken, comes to 7.836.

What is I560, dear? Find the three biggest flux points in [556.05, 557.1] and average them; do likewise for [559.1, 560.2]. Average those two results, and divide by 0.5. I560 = 17.1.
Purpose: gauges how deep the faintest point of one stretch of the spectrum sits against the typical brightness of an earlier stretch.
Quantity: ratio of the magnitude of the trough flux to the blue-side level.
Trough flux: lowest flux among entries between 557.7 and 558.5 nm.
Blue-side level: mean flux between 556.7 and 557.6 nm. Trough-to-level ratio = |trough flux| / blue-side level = 0.921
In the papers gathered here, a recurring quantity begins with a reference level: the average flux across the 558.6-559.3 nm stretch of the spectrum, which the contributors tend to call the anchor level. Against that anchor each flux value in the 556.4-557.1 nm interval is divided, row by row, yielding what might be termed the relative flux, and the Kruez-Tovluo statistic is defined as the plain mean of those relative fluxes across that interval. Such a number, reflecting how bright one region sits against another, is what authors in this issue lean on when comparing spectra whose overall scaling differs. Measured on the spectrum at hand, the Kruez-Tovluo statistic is 1.06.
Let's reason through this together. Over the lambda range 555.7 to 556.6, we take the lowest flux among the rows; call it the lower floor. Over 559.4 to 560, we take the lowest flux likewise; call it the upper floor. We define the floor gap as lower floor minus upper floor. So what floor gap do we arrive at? 1.0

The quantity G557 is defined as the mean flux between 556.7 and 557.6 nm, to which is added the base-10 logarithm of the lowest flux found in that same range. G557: 9.7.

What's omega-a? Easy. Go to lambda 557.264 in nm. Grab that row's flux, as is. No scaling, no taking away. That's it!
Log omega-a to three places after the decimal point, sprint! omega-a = 8.967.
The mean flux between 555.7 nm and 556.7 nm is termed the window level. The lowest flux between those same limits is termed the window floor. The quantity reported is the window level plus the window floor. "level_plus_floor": 17.4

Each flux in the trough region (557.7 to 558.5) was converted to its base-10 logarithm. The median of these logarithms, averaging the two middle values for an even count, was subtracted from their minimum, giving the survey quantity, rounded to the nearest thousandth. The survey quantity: -0.022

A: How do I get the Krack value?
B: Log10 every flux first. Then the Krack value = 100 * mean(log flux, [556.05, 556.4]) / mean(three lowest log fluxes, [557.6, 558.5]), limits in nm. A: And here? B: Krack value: 105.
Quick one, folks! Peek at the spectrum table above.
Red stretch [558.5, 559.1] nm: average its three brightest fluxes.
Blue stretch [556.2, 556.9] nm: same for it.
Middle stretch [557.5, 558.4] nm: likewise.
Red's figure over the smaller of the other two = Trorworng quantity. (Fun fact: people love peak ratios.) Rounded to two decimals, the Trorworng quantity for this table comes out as 0.91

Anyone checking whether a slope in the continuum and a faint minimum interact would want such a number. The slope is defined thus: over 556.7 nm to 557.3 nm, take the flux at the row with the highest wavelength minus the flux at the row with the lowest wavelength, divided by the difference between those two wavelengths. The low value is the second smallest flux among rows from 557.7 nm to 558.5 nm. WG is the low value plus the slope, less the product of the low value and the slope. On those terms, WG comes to -2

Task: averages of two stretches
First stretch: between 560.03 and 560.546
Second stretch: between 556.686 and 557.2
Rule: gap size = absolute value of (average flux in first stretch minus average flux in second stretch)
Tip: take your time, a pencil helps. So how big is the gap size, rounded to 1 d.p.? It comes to 1.0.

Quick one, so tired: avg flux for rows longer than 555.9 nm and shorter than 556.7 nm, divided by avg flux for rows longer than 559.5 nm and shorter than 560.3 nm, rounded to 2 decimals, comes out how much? 1.18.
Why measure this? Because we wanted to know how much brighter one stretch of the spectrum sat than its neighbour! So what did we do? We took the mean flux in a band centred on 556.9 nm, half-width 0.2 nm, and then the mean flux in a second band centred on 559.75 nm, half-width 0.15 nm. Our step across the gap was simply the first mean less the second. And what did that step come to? 0.74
